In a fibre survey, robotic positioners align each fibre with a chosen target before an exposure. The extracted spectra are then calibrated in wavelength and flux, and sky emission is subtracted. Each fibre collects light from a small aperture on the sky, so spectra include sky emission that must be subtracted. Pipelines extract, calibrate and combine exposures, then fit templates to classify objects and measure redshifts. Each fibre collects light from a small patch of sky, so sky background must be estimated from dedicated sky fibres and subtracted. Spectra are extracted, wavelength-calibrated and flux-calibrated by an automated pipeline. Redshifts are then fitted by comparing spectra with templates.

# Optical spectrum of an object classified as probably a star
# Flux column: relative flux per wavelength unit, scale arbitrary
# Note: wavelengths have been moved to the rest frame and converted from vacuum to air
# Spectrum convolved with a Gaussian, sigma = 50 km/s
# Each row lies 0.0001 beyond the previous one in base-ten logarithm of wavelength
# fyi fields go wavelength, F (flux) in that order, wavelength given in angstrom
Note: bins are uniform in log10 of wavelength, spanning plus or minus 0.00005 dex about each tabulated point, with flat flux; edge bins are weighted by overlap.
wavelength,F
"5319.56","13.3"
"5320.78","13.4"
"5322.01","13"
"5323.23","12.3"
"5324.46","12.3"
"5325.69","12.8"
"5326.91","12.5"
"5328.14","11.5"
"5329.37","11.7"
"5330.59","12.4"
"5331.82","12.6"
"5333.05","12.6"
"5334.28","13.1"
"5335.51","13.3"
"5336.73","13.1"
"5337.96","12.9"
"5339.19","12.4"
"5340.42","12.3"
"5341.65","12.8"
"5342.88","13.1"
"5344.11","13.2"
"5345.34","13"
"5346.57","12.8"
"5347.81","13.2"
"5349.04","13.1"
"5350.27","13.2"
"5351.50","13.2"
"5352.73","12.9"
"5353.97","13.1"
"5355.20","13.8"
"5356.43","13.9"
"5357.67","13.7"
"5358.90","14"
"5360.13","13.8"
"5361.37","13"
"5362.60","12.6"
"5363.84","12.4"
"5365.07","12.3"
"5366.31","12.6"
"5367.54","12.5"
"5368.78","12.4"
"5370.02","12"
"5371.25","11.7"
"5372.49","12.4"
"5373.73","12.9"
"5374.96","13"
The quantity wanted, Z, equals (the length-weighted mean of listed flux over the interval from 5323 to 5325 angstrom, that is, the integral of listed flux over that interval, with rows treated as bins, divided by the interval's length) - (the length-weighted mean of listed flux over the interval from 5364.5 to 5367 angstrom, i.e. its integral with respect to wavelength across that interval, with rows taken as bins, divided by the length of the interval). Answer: -0.19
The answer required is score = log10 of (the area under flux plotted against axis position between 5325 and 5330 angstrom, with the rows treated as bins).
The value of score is 1.78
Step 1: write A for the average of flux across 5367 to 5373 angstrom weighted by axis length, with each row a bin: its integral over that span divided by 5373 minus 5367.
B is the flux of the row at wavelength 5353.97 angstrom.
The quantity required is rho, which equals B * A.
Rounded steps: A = 12.2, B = 13.1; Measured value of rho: 160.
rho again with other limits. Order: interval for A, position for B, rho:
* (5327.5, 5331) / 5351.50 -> 156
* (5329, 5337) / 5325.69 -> 163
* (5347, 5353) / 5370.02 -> 157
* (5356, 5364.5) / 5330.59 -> 165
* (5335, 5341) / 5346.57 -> 164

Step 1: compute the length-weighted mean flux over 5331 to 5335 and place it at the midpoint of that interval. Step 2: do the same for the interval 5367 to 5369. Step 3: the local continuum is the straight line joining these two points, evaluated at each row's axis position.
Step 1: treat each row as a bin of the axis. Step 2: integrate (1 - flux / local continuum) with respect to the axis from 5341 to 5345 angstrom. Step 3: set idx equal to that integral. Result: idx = -0.12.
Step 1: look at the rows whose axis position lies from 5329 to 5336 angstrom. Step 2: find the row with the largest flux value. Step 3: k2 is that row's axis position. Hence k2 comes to 5335.51 angstrom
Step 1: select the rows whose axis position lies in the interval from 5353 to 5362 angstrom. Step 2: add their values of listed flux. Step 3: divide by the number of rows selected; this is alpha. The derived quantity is 13.6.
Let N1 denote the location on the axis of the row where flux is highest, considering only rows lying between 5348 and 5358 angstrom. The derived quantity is 5356.43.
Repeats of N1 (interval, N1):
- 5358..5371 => 5358.90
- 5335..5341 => 5335.51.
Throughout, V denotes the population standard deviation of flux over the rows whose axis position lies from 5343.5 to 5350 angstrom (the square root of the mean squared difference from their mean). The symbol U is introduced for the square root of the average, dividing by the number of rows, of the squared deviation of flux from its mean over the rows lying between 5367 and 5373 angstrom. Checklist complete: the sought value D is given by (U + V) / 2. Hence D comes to 0.23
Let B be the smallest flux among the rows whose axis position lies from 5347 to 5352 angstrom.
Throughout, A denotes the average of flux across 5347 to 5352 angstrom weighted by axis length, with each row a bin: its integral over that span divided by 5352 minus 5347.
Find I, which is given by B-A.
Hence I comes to -0.05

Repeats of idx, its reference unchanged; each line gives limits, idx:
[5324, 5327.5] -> 0.07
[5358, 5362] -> -0.35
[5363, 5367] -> 0.01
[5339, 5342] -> 0.04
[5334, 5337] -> -0.11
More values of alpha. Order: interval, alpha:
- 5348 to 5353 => 13.1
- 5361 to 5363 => 12.8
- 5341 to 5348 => 13.0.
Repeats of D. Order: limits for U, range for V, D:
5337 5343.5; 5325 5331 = 0.40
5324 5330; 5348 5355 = 0.30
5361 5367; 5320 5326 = 0.33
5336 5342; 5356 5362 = 0.33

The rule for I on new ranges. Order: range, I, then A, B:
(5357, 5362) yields -0.62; 13.6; 13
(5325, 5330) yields -0.64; 12.1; 11.5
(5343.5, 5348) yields -0.21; 13.0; 12.8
